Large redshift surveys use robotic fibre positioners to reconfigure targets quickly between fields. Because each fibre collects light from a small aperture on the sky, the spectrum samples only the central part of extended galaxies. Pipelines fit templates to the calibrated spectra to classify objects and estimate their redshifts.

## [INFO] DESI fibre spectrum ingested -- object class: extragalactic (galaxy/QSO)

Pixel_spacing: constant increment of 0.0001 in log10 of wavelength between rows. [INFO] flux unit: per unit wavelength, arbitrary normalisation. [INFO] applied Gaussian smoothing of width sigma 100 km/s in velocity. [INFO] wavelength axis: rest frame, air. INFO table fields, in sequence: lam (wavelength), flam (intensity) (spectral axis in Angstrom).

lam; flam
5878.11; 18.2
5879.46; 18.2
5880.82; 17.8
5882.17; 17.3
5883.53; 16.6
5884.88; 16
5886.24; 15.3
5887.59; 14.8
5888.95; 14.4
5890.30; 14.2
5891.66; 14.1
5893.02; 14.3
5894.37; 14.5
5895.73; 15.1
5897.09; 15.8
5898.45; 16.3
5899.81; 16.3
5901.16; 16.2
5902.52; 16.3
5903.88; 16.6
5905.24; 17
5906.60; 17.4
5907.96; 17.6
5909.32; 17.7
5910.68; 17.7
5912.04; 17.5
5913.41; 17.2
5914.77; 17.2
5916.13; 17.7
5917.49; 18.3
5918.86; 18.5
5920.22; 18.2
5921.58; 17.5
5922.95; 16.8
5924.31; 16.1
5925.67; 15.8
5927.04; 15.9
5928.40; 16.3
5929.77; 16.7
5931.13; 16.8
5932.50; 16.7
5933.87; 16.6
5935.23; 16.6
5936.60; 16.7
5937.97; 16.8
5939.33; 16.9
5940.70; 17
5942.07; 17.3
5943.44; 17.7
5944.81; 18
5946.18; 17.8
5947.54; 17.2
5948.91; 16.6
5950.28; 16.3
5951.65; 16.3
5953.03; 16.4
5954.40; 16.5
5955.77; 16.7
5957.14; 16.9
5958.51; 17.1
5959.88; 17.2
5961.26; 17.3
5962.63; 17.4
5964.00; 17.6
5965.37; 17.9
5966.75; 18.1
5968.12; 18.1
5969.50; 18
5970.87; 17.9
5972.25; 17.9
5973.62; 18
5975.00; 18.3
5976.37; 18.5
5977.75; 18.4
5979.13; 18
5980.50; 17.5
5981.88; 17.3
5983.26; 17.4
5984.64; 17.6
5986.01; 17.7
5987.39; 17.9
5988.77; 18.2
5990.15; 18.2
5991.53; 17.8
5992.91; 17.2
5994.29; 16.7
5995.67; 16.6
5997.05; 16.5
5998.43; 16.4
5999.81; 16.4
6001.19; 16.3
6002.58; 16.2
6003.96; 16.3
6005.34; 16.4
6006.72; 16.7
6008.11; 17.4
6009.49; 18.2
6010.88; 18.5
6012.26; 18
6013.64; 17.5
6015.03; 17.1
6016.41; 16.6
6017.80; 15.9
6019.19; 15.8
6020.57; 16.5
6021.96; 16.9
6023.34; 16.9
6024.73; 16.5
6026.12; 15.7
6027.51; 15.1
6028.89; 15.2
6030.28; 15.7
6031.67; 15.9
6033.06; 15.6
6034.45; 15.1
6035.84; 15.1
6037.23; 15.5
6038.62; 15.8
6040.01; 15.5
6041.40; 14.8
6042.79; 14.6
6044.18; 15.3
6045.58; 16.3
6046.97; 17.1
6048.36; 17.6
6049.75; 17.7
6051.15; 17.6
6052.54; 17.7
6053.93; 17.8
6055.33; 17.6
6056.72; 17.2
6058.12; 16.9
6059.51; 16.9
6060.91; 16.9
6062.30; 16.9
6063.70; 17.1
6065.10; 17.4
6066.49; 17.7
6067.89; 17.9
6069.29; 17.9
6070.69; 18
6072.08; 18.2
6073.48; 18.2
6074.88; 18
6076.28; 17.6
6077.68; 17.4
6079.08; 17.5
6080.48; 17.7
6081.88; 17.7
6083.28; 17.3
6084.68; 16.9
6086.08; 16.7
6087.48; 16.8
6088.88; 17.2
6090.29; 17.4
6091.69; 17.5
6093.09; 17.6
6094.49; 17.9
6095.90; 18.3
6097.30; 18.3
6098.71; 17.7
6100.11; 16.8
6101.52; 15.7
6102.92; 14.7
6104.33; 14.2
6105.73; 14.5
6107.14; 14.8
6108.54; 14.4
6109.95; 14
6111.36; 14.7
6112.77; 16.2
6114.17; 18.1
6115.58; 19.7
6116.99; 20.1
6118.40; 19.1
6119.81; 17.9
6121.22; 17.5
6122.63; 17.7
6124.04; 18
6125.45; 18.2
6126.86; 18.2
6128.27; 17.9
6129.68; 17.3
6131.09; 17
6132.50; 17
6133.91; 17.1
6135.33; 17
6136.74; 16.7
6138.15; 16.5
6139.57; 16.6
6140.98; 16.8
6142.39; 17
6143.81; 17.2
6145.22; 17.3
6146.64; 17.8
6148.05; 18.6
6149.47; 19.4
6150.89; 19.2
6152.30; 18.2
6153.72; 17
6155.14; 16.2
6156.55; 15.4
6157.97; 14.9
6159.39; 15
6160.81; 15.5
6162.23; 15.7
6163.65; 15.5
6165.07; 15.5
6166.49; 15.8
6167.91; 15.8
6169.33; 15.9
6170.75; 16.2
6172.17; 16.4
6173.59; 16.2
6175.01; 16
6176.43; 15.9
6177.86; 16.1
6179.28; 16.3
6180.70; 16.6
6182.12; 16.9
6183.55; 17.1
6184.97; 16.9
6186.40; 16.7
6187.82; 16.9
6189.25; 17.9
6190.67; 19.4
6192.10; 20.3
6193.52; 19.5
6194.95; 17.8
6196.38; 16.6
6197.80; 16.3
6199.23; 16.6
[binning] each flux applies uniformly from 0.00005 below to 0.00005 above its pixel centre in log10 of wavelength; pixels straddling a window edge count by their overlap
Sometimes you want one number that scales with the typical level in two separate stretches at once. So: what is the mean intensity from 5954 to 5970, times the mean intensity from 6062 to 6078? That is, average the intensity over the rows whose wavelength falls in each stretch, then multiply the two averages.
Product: 308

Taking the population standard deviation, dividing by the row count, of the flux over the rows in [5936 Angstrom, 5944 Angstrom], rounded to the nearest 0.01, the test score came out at 0.34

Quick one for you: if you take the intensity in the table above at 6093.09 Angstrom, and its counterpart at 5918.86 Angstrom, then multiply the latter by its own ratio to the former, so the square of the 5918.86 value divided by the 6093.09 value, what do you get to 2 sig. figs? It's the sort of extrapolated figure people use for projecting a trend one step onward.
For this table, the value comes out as 19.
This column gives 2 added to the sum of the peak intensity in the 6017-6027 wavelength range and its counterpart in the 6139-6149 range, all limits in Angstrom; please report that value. 37.5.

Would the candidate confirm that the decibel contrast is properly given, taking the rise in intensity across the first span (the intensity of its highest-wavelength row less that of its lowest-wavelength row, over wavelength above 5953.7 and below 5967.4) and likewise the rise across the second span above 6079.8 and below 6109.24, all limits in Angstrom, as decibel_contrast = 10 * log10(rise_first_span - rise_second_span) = 6.9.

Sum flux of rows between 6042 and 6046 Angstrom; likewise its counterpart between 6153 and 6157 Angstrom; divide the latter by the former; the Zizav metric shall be 1.05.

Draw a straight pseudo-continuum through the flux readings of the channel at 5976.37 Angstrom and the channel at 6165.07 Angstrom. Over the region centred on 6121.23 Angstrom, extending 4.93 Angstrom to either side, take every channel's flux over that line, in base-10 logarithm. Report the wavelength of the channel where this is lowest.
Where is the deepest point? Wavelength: 6121.22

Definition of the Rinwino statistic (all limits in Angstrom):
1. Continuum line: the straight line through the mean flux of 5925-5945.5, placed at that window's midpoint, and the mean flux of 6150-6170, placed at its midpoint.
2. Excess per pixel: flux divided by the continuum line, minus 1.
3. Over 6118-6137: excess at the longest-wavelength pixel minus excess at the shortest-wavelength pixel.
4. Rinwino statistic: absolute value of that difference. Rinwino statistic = 0.144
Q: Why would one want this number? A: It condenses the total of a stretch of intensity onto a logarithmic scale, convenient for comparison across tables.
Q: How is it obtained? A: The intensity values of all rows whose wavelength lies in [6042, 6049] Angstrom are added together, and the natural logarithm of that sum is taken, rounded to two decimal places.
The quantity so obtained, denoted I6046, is 4.39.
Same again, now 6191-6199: 4.51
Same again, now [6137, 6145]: 4.43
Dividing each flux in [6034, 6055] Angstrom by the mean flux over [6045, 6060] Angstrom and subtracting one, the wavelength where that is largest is 6053.93 Angstrom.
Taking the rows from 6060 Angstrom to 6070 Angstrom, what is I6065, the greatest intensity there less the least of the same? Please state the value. 1.0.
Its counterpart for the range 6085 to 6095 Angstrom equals 1.2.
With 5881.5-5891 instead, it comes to 3.1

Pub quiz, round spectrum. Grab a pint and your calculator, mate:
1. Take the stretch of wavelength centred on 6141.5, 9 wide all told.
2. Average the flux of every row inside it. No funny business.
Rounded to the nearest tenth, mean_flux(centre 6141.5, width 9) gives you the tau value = 16.9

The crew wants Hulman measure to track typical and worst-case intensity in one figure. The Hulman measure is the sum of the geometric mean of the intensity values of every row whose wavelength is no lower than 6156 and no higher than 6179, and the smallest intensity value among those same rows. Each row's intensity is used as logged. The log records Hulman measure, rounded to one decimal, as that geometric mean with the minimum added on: 30.6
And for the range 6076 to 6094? 34.0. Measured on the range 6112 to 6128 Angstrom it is 34.4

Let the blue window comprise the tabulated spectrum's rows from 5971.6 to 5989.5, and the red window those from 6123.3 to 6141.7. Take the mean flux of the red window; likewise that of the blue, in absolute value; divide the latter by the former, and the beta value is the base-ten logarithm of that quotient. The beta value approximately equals 0.02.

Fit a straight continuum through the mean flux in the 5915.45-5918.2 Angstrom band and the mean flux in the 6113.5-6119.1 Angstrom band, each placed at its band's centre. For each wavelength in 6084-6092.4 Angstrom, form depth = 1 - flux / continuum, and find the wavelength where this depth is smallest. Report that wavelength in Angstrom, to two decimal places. 6091.69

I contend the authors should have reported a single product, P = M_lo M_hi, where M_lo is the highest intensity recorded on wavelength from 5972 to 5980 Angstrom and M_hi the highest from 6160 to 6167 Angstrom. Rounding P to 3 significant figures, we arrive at 292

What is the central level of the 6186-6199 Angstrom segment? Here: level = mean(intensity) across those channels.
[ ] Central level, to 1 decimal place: 17.9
